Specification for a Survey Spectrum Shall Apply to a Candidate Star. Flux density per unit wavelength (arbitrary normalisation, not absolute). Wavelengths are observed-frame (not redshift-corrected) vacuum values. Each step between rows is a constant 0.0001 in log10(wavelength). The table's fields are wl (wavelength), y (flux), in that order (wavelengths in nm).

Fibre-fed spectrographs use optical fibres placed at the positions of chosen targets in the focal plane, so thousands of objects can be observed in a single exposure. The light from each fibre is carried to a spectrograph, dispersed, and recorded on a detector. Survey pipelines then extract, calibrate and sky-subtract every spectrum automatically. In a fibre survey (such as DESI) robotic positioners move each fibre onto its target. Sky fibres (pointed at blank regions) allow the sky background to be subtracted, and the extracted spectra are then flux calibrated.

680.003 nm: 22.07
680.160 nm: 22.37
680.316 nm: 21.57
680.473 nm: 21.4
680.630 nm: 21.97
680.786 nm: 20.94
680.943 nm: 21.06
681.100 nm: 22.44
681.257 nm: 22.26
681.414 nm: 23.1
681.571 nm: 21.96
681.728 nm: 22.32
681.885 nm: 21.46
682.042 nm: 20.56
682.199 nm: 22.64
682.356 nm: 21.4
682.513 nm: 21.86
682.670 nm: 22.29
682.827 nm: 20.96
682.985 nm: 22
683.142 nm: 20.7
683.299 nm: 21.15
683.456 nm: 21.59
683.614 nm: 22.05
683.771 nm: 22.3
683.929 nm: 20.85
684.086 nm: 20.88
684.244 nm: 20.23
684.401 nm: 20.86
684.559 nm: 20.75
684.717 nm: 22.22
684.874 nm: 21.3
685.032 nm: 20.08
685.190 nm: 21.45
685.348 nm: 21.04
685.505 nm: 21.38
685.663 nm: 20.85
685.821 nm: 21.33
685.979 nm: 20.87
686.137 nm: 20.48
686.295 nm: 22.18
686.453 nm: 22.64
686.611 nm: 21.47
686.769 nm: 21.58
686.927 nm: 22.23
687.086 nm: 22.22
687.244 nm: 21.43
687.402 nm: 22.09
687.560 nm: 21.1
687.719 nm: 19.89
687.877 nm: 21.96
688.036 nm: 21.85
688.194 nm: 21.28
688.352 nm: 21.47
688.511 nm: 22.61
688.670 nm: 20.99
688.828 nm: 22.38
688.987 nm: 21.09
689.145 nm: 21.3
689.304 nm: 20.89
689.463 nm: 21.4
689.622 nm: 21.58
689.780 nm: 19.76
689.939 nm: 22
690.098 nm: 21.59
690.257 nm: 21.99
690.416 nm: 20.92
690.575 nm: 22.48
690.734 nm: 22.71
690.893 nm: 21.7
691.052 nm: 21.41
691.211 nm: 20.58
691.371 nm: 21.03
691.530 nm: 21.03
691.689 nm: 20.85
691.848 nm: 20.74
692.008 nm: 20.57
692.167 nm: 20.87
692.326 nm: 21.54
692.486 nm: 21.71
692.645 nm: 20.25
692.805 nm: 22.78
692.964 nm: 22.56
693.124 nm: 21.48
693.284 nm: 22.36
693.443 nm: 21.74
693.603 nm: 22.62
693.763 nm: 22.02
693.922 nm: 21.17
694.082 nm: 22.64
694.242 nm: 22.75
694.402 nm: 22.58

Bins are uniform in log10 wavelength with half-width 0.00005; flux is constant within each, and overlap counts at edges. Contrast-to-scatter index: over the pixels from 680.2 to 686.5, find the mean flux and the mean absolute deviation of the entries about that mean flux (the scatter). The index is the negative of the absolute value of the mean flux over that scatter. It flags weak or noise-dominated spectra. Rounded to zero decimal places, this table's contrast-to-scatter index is -35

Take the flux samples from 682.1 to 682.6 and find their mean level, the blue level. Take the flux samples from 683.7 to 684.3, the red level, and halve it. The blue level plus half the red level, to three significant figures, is 32.5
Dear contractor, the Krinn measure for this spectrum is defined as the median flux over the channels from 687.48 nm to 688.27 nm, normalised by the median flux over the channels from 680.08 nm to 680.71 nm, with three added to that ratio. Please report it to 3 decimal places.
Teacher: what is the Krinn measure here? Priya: 3.977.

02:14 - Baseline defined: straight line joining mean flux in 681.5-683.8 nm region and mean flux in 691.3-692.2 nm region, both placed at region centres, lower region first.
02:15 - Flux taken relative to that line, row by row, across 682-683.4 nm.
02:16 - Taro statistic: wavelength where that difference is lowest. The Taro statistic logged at 682.042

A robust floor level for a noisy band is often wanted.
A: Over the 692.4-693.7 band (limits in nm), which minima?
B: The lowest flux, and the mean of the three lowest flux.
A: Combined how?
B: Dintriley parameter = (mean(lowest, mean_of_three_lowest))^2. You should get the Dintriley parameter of 428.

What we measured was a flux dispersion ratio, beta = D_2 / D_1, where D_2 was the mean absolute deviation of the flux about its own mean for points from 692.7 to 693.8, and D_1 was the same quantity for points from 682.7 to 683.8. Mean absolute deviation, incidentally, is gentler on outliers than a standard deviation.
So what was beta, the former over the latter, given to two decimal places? 0.79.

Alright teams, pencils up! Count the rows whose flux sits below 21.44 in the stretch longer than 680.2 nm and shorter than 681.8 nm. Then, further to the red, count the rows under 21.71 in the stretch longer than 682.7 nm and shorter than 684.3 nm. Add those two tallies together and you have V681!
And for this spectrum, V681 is 10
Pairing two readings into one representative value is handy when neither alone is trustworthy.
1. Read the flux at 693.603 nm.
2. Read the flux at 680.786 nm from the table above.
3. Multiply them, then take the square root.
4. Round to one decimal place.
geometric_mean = 21.8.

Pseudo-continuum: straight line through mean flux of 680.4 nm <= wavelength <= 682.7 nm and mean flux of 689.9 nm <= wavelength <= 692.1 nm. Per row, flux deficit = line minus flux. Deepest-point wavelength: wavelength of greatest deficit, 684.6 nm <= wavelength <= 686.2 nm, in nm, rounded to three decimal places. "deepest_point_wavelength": 685.032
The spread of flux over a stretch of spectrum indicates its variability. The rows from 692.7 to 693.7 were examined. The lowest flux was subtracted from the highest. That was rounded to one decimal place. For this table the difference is 1.3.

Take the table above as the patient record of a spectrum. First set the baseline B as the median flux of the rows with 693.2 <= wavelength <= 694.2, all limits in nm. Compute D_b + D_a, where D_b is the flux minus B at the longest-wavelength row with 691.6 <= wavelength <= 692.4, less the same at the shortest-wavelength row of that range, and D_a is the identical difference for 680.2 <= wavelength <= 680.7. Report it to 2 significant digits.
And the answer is 1.1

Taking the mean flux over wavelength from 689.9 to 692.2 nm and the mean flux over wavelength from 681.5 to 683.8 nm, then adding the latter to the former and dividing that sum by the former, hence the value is 2.015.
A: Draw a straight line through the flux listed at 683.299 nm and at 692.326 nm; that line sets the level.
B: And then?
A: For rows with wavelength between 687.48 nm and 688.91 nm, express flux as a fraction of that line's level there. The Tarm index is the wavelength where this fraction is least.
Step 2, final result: 687.719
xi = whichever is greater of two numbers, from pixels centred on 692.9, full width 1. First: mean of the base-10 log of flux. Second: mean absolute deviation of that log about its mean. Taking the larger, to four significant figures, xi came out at 1.339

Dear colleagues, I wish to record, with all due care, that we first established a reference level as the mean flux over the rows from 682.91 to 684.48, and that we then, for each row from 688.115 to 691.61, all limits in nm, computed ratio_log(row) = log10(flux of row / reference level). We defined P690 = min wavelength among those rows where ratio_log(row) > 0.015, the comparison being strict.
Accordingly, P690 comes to 688.511 nm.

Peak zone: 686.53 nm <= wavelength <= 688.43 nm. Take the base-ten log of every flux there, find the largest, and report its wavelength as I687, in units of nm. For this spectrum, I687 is 686.927 nm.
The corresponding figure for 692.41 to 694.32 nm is 692.805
